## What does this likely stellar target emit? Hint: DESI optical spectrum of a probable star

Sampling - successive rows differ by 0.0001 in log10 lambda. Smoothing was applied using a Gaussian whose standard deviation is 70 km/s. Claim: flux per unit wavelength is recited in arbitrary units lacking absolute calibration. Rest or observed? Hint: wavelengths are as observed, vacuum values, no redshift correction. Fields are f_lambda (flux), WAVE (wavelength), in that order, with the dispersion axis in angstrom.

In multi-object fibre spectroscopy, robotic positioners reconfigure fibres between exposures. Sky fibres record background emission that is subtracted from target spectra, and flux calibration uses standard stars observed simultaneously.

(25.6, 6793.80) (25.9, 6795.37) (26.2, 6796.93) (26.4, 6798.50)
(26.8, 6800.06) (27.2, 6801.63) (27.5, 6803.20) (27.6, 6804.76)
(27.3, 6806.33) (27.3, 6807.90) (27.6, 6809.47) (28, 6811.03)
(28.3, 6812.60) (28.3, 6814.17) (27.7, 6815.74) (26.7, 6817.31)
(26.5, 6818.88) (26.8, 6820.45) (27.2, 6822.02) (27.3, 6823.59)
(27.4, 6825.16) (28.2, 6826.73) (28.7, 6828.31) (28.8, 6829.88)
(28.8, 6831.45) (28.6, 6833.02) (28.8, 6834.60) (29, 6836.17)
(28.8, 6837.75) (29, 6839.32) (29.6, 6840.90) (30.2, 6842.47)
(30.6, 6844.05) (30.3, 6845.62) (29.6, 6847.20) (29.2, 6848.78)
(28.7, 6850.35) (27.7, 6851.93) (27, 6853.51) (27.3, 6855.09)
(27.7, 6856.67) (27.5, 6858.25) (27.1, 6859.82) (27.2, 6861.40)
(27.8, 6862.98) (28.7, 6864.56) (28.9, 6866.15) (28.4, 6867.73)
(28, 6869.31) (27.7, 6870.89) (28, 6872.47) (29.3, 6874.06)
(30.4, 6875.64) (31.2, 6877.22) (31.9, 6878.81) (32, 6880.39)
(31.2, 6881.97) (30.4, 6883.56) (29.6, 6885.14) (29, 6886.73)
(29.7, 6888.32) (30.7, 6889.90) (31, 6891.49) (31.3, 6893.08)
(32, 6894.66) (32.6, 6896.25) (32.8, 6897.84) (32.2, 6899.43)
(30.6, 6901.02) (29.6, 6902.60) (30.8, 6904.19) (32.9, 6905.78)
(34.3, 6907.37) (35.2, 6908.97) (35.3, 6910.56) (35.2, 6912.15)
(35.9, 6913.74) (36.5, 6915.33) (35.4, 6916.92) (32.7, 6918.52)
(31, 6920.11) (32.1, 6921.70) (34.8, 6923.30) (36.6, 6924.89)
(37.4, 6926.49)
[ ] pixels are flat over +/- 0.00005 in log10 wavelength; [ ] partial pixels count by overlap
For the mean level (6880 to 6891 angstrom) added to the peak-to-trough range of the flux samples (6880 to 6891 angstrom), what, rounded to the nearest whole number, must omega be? 33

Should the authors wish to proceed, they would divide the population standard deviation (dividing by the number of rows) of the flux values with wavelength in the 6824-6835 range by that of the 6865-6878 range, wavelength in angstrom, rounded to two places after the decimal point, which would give 0.41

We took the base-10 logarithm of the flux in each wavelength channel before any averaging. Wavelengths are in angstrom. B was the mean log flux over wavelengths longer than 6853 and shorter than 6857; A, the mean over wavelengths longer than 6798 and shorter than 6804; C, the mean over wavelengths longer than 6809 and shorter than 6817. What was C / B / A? 0.70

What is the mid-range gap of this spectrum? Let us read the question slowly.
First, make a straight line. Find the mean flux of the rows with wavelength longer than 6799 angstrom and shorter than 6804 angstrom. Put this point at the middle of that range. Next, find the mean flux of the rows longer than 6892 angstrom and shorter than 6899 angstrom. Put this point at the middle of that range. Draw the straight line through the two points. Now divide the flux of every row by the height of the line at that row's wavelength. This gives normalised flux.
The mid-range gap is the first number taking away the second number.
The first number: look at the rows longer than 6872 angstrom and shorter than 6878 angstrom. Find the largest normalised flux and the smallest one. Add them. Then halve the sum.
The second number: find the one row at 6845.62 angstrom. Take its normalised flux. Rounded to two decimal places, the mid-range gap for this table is -0.07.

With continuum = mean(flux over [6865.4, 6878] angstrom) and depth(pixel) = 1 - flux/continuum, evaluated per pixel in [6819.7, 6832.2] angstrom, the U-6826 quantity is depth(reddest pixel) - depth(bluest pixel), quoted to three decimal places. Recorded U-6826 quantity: -0.069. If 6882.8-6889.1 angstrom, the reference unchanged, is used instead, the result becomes 0.024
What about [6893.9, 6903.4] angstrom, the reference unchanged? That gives 0.083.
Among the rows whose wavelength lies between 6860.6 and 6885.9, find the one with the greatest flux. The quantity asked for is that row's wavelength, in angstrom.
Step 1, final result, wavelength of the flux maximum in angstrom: 6880.39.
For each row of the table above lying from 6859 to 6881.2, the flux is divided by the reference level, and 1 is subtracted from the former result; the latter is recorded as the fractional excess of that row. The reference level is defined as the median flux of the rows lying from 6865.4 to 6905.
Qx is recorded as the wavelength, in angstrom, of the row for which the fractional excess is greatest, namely 6880.39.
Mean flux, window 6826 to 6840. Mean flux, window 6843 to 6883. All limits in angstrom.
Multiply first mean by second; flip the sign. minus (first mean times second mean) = -832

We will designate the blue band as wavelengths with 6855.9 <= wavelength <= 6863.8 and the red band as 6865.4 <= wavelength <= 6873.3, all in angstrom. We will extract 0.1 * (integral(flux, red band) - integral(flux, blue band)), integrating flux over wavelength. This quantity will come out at 0.6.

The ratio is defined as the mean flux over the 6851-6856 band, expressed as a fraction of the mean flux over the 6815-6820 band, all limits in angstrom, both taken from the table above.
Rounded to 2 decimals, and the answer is 1.01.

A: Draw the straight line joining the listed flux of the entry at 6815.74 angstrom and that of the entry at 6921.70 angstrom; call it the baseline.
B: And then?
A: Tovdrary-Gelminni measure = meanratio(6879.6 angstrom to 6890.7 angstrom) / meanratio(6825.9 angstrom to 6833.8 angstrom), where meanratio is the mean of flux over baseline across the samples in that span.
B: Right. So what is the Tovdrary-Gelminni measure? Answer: 0.982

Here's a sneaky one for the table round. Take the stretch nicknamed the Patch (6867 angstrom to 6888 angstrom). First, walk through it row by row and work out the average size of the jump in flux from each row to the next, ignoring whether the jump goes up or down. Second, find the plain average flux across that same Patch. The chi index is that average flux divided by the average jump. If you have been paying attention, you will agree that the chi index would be 45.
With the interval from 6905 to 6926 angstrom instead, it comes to 28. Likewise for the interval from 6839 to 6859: 57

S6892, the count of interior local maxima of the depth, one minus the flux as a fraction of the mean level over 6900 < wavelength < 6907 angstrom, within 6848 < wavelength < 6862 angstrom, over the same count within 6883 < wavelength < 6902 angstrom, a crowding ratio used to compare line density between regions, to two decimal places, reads 2.00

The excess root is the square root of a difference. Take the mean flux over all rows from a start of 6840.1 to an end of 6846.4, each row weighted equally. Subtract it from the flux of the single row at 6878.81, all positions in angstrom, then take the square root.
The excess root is 1.31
